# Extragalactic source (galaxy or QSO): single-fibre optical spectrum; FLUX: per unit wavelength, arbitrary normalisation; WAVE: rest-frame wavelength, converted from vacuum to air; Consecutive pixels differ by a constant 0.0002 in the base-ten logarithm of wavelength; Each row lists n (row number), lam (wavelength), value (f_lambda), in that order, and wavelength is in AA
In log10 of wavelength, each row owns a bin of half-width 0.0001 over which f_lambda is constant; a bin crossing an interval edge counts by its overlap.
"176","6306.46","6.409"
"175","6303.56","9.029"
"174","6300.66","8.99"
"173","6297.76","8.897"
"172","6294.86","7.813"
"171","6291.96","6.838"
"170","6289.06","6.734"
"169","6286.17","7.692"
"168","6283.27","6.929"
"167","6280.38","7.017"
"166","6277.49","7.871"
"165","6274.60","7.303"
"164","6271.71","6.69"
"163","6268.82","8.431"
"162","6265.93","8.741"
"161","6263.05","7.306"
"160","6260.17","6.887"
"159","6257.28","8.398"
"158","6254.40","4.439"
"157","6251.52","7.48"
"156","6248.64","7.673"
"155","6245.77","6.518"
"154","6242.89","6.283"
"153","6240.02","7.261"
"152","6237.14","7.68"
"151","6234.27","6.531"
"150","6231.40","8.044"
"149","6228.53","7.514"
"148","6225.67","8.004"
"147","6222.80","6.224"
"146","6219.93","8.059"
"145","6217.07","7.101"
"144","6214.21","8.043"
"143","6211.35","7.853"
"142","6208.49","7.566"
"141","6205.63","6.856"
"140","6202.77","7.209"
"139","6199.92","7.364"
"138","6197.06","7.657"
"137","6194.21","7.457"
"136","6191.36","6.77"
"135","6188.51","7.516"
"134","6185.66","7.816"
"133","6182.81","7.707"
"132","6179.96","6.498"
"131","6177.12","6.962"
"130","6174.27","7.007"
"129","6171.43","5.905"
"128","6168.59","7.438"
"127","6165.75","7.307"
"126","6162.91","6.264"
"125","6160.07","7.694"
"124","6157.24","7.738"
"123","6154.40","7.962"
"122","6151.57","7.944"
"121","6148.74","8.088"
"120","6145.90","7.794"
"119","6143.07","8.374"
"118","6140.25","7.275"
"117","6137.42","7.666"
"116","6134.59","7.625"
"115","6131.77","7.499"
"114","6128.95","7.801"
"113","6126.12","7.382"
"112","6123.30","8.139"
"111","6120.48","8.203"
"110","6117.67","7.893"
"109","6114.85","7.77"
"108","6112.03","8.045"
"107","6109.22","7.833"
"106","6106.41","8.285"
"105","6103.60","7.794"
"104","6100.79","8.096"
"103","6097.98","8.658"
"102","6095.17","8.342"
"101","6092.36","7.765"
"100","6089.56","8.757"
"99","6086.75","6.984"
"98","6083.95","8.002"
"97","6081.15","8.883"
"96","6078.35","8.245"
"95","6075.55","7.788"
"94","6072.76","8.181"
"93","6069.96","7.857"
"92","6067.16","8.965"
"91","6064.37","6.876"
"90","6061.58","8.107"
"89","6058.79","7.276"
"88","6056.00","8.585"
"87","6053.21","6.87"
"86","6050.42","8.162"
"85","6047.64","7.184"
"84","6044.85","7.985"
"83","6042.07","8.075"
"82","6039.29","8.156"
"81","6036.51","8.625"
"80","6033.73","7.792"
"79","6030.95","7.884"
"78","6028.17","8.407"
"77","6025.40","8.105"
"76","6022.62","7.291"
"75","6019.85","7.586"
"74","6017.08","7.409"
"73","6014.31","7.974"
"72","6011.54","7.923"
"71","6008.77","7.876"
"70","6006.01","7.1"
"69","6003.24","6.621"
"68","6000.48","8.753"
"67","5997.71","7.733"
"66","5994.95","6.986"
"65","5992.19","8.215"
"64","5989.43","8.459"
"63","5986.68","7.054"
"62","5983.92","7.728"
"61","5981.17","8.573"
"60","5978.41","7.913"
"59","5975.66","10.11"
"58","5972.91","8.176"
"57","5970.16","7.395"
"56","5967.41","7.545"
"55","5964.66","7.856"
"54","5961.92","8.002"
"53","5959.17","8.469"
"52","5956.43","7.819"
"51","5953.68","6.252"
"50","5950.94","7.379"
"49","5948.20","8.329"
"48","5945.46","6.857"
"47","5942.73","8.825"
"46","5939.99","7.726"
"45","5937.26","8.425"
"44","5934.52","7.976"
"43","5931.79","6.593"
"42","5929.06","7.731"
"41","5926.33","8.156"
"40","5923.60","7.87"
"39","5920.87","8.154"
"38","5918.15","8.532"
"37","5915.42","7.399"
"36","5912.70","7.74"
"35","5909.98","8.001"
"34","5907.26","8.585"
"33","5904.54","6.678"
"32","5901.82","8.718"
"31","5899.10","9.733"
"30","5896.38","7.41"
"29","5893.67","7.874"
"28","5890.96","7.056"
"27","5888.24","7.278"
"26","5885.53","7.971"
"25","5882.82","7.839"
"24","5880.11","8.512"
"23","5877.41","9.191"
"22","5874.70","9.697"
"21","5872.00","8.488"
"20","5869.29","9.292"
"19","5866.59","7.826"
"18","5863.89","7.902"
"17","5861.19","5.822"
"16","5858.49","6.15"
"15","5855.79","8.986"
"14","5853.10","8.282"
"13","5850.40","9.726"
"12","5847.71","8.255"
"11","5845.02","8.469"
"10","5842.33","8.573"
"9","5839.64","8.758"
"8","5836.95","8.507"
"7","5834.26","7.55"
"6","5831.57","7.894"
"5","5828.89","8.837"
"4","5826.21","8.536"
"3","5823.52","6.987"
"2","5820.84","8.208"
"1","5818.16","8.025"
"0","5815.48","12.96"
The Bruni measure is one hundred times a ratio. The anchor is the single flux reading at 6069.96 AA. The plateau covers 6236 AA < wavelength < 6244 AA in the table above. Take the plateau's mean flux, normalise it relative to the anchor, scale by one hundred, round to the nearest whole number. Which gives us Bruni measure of 90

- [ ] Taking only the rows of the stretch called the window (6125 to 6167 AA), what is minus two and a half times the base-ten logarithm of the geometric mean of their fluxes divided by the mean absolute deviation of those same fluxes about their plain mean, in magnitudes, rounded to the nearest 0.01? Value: -3.43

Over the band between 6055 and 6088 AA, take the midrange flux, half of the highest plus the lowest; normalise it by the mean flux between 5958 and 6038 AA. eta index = 1.00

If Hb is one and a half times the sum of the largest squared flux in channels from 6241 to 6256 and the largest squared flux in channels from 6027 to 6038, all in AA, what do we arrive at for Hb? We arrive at 200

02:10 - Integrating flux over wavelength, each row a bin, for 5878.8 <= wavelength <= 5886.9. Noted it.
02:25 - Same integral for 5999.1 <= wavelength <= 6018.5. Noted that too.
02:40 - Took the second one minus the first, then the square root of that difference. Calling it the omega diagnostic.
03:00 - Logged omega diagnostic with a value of 9.1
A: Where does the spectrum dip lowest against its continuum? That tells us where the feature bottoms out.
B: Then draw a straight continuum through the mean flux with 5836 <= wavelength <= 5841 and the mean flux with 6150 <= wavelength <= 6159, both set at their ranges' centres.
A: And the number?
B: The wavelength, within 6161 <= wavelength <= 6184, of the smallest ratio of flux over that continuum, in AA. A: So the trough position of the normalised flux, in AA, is 6171.43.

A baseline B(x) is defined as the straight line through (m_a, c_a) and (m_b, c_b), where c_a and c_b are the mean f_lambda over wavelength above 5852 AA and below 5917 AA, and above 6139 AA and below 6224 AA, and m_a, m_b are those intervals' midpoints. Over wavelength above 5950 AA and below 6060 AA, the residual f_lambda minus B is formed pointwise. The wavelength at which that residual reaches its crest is 5975.66 AA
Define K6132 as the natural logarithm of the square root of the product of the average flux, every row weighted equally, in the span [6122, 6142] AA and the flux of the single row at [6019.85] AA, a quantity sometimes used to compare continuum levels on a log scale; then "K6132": 2.03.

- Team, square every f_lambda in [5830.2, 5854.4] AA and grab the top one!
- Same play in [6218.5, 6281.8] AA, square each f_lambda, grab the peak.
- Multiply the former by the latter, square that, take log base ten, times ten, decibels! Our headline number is 77.2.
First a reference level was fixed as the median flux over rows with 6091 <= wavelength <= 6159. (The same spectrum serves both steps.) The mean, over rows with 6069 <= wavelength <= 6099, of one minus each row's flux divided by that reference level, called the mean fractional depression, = -0.034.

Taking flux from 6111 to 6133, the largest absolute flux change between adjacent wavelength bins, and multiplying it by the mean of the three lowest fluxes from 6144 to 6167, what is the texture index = 5.4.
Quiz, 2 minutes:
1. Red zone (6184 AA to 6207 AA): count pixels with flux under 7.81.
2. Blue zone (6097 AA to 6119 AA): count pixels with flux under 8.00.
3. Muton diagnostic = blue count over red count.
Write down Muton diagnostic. 0.57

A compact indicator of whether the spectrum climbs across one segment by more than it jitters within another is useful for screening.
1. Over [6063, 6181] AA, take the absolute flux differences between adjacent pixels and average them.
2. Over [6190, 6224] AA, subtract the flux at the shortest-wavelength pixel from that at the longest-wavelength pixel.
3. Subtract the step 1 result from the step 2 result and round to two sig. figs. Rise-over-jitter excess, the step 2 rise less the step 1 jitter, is -1.1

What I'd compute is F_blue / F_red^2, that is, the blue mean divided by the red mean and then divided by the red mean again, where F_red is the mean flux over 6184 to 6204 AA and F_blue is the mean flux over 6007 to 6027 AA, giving 0.141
